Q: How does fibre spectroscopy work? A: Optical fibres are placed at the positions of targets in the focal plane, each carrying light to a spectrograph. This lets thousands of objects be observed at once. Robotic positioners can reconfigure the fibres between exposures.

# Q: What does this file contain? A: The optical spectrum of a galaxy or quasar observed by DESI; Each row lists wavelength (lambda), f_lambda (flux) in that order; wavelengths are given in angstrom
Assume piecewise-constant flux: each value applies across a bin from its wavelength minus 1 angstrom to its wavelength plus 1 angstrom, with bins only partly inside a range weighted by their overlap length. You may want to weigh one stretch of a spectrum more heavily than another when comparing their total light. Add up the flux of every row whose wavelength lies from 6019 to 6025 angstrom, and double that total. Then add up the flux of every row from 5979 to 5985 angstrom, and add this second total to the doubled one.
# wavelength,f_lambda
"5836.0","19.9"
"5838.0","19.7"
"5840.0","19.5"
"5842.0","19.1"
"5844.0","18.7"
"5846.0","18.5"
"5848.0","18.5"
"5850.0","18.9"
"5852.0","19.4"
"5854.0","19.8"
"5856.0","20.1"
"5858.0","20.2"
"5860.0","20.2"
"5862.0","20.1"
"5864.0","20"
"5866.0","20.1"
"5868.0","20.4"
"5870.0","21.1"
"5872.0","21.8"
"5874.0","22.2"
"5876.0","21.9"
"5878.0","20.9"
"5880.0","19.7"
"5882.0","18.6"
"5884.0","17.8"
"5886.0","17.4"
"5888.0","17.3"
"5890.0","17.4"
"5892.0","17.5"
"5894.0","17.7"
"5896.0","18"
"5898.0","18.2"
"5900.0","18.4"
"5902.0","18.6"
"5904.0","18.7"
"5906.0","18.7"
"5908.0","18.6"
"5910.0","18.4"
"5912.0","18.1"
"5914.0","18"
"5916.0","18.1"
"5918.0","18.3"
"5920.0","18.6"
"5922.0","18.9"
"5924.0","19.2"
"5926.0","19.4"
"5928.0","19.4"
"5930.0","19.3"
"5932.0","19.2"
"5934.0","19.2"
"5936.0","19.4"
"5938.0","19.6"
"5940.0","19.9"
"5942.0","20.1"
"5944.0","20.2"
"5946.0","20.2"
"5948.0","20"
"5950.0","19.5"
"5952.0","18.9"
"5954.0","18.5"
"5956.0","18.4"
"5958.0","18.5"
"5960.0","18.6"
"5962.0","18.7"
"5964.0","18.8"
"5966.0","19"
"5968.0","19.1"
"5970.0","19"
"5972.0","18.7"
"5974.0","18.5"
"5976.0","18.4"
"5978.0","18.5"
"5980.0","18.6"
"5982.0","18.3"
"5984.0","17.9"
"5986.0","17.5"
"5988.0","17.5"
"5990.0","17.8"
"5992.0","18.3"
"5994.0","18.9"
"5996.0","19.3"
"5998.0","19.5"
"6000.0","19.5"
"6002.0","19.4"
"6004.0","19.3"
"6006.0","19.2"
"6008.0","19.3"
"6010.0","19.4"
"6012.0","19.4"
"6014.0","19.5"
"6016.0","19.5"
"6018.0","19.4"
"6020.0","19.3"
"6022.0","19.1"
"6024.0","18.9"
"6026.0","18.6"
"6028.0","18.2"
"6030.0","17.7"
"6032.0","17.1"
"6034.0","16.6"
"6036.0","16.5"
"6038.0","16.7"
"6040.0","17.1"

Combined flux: 169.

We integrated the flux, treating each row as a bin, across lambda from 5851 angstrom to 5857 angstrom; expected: 119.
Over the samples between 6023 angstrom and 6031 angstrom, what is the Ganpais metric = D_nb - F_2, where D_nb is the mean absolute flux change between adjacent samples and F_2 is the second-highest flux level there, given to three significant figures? -18.2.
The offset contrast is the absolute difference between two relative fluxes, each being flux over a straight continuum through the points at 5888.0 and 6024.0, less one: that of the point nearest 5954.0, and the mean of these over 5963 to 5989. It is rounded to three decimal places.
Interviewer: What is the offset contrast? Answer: 0.017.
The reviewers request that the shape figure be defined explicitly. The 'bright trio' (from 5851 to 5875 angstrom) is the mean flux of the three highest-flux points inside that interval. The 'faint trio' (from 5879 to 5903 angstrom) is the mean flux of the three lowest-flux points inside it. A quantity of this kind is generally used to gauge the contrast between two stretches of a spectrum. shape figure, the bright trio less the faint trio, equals 4.3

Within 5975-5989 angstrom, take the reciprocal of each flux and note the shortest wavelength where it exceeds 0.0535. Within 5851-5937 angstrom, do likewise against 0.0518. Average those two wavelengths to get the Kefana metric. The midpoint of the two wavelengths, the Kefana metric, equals 5929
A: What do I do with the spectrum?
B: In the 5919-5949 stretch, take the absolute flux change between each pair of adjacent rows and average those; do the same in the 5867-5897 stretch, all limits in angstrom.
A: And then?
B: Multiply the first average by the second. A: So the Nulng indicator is 0.083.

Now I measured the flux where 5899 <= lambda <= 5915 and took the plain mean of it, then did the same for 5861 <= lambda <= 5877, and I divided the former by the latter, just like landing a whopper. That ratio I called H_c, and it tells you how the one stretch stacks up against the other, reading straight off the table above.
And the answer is 0.88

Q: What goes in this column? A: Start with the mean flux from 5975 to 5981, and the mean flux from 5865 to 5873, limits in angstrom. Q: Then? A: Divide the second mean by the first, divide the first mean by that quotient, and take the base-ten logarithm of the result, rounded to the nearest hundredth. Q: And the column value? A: 1.22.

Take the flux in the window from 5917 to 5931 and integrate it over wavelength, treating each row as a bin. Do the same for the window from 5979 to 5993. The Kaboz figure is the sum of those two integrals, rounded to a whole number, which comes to 518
